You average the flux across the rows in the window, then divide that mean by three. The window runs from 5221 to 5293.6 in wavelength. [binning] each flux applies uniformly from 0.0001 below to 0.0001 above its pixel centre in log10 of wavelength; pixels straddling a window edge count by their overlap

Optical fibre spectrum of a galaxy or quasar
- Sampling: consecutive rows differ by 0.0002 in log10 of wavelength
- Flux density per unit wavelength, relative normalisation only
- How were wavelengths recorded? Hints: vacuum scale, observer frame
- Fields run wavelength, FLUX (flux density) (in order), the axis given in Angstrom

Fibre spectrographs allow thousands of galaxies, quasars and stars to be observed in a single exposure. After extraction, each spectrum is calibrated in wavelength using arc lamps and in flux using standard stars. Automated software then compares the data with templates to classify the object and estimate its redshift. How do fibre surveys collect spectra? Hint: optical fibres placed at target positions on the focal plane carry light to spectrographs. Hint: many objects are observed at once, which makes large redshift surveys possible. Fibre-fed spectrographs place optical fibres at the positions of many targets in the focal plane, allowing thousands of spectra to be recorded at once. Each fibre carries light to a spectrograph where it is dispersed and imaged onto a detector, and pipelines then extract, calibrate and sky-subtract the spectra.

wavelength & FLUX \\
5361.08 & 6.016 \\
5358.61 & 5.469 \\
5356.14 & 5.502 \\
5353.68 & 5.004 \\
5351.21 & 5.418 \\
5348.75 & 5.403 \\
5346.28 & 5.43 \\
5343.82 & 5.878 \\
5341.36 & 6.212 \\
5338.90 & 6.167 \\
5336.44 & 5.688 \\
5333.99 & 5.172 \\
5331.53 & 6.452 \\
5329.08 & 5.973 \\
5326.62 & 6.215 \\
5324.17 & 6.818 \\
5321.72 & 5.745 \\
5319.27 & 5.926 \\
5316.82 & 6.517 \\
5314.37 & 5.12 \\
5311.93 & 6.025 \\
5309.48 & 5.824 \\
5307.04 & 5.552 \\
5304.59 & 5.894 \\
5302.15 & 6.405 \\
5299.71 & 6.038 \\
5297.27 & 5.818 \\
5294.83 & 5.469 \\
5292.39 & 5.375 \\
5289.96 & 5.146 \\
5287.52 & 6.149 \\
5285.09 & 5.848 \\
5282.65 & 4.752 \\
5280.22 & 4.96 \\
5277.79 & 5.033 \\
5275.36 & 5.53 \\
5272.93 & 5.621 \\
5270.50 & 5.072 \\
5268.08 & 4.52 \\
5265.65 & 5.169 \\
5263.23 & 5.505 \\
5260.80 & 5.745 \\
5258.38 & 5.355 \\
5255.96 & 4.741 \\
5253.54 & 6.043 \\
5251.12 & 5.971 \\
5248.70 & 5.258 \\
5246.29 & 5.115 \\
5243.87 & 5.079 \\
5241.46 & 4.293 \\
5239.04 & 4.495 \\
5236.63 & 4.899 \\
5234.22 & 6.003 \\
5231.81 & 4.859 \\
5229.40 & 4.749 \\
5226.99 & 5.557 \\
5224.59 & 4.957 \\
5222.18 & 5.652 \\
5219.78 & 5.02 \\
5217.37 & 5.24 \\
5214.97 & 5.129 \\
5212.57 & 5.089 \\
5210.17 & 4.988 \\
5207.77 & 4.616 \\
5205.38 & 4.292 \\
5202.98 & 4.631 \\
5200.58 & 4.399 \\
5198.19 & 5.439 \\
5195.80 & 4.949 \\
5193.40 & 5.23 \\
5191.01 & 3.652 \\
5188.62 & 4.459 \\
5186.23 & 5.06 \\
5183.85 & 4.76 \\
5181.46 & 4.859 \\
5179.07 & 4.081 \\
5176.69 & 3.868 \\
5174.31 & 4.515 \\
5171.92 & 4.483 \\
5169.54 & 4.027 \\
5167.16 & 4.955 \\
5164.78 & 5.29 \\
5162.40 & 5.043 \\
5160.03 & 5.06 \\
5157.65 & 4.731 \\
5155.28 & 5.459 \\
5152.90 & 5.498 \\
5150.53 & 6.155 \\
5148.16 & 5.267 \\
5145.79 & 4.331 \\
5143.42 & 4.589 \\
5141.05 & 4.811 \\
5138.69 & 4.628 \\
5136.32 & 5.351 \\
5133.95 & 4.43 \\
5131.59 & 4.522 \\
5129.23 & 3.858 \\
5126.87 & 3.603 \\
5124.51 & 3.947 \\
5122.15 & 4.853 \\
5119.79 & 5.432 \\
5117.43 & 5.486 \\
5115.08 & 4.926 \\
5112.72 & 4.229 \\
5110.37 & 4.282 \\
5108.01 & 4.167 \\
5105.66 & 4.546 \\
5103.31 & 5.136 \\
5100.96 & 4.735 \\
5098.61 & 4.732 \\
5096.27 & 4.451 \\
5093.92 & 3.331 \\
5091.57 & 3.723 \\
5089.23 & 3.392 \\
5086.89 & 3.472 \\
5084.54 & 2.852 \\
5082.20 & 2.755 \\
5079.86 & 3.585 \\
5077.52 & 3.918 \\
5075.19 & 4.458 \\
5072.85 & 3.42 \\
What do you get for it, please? 1.75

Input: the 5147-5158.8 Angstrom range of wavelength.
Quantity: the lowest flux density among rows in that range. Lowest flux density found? 4.731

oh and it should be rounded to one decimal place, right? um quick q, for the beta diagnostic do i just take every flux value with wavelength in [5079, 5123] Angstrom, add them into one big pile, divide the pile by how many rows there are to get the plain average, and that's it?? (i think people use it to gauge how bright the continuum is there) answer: 4.2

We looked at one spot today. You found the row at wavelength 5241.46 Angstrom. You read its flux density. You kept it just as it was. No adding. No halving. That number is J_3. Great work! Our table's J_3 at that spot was 4.293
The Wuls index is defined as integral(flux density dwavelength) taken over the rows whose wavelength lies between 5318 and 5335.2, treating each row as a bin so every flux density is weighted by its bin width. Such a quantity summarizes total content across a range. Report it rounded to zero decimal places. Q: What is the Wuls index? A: 104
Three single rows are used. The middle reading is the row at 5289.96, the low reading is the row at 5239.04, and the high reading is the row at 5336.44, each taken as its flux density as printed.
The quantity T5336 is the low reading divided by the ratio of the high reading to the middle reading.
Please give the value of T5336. 4.1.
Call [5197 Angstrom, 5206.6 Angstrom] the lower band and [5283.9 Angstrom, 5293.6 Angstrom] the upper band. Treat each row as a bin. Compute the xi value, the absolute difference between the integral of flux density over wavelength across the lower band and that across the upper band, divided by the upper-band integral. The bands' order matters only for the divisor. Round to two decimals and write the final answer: 0.18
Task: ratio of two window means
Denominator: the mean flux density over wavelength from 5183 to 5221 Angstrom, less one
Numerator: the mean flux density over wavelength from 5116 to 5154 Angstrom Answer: 1.26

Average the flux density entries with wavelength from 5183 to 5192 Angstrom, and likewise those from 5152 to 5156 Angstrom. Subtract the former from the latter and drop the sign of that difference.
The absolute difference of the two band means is 1.0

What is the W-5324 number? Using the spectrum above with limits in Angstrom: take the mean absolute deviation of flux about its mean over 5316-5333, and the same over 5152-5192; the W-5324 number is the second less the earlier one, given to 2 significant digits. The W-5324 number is 0.13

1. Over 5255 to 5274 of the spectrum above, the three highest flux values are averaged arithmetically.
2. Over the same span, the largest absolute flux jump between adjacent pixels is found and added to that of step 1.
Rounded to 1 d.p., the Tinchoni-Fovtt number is 6.3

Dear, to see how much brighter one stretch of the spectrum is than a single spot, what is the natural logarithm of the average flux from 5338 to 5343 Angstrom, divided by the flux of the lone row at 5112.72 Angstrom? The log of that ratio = 0.38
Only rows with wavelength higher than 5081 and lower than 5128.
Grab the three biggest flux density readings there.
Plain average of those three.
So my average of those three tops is 5.4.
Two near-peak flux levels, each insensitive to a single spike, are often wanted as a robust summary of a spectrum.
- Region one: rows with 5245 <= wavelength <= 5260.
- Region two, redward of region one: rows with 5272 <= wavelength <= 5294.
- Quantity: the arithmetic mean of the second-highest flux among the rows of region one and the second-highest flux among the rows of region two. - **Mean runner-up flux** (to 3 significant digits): 5.91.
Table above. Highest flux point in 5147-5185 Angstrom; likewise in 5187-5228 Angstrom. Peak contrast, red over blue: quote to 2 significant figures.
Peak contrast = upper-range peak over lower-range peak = 0.92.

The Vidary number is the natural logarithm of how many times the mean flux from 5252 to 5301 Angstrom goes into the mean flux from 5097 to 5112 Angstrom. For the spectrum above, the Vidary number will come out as -0.16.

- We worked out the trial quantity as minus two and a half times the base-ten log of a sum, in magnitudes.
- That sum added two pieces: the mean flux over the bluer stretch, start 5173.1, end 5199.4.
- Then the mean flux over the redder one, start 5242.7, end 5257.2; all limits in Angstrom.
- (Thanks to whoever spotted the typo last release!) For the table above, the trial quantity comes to -2.50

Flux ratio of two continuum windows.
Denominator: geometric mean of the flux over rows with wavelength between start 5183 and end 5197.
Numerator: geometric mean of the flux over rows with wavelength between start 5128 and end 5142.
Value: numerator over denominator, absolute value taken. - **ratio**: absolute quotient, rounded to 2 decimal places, 0.98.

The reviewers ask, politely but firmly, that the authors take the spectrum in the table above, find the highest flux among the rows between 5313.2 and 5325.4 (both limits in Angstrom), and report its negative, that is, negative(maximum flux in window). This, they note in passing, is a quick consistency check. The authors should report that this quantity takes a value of -6.8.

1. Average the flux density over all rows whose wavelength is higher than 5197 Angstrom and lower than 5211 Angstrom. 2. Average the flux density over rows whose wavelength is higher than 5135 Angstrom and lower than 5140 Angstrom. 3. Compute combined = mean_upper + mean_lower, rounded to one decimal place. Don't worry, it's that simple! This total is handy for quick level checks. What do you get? 9.7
